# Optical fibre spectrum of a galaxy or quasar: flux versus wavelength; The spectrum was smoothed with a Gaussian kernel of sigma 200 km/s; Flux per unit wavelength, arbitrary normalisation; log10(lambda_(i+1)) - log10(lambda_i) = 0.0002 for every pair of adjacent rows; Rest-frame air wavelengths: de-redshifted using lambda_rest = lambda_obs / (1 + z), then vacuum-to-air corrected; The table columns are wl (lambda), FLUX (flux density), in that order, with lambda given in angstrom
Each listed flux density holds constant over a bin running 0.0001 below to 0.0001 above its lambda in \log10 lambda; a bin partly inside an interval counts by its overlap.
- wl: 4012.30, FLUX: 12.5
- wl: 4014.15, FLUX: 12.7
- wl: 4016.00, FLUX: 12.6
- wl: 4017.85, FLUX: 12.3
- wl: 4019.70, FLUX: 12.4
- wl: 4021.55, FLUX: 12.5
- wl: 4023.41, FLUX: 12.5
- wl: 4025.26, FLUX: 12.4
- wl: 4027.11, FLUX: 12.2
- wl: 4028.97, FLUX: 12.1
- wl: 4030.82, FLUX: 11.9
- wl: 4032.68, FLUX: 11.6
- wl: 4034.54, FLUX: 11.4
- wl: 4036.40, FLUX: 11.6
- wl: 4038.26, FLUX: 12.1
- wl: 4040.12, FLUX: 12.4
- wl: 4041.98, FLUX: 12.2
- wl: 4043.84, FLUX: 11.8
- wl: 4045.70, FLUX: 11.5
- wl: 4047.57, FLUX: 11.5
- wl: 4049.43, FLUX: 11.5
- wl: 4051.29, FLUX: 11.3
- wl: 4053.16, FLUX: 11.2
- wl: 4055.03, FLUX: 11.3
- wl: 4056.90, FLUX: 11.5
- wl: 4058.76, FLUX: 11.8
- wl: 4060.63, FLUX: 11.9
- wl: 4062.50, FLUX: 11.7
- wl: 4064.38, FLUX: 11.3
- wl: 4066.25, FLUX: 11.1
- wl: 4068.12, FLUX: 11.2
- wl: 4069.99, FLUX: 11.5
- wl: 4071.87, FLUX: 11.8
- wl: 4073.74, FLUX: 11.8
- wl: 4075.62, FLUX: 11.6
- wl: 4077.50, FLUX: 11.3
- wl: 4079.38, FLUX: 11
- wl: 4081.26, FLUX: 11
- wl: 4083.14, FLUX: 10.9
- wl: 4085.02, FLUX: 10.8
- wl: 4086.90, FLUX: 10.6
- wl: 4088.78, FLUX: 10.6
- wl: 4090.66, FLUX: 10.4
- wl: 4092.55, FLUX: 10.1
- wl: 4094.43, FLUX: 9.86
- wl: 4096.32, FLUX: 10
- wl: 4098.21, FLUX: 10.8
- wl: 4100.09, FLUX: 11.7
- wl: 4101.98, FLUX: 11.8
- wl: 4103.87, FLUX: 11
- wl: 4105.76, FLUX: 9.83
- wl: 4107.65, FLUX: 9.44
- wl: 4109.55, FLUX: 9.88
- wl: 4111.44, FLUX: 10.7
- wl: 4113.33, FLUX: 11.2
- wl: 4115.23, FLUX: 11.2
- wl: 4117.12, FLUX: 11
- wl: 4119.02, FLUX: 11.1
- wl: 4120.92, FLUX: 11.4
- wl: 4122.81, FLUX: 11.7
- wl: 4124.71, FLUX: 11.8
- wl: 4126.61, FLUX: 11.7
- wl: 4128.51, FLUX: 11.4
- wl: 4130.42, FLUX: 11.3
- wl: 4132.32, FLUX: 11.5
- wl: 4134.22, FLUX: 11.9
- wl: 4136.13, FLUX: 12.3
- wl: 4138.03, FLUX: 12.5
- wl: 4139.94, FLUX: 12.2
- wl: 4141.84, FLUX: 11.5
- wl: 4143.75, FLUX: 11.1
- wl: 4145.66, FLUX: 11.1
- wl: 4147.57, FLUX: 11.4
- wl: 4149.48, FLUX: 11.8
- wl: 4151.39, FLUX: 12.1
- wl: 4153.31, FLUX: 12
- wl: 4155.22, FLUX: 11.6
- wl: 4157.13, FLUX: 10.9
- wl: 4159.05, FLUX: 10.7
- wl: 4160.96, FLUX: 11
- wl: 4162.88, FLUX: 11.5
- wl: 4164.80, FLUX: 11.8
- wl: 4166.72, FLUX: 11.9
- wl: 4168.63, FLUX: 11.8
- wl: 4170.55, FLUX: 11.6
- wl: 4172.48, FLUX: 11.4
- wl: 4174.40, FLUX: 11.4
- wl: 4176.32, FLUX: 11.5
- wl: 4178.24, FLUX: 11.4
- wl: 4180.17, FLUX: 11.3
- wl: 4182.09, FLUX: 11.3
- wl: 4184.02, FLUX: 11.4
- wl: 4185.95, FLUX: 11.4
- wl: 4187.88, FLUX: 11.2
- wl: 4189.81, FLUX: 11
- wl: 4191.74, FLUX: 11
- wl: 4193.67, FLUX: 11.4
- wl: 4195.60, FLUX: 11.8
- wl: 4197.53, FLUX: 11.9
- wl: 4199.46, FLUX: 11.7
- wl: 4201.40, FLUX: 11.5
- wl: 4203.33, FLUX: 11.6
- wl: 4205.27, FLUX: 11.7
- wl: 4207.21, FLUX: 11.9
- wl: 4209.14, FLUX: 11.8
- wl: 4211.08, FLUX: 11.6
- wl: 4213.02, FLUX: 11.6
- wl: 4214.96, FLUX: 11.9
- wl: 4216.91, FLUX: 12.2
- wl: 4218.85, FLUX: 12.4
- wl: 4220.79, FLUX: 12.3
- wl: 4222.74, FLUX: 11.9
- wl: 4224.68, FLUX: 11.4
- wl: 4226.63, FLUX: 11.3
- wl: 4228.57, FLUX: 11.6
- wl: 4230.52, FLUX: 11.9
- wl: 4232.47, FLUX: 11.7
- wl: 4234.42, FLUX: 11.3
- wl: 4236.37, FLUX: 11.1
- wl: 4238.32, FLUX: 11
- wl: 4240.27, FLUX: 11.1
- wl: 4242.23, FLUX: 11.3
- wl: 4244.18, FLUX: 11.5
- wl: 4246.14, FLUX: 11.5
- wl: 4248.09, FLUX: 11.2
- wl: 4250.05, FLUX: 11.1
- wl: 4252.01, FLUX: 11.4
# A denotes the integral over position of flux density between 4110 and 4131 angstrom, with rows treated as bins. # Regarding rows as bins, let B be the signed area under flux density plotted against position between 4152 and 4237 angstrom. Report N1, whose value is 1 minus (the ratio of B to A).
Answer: -3.1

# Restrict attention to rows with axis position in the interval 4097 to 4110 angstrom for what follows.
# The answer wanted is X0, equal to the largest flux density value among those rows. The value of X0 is 11.8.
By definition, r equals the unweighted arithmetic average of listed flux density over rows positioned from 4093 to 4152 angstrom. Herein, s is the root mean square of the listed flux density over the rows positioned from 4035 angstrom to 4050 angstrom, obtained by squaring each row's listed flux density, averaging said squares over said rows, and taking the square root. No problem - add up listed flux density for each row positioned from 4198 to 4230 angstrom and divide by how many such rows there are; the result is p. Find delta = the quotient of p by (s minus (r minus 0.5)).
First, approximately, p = 11.8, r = 11.2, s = 11.8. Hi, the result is 11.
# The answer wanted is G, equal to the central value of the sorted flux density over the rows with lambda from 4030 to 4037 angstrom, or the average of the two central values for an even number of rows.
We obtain 11.6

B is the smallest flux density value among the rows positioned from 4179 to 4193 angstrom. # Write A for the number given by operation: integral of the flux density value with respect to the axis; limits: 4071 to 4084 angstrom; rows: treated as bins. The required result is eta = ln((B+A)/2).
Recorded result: 4.372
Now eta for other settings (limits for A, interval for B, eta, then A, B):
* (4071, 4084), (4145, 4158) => 4.371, 147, 10.9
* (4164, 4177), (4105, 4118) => 4.386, 151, 9.44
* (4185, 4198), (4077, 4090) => 4.372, 148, 10.6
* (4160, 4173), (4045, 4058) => 4.393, 150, 11.2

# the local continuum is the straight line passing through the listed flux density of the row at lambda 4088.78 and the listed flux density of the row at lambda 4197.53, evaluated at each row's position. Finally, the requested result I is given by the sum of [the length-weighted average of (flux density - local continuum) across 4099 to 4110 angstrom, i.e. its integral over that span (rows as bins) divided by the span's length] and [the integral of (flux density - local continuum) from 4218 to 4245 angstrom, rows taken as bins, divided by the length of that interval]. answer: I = -0.9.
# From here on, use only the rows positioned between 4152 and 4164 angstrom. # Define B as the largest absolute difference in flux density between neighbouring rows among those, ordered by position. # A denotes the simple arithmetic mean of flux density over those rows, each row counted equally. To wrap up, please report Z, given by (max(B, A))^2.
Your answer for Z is 127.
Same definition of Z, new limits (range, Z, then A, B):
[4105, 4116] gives 108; 10.4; 0.82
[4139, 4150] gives 133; 11.5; 0.70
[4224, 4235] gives 133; 11.5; 0.40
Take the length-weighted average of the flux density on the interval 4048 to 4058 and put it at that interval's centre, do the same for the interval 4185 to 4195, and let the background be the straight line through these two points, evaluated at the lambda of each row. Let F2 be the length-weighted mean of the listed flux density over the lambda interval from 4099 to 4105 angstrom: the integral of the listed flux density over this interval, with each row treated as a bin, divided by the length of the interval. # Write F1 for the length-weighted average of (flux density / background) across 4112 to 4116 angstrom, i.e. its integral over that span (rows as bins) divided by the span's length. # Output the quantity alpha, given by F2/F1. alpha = 11.6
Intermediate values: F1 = 0.99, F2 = 11.4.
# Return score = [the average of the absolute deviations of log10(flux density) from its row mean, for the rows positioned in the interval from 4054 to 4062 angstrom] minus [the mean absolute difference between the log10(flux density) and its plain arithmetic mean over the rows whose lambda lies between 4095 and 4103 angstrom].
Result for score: -0.018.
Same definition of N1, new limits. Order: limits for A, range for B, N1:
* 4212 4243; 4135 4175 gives -0.3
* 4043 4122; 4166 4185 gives 0.8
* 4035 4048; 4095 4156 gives -3.5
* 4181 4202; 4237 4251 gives 0.3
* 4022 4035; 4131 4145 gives -0.1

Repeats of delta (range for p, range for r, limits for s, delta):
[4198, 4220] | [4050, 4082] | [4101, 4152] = 28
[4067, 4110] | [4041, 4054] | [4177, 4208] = 27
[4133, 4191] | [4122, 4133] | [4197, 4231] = 16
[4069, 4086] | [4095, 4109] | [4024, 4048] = 6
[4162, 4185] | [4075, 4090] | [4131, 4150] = 9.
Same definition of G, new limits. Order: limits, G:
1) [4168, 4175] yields 11.5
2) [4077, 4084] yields 11.0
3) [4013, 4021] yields 12.5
